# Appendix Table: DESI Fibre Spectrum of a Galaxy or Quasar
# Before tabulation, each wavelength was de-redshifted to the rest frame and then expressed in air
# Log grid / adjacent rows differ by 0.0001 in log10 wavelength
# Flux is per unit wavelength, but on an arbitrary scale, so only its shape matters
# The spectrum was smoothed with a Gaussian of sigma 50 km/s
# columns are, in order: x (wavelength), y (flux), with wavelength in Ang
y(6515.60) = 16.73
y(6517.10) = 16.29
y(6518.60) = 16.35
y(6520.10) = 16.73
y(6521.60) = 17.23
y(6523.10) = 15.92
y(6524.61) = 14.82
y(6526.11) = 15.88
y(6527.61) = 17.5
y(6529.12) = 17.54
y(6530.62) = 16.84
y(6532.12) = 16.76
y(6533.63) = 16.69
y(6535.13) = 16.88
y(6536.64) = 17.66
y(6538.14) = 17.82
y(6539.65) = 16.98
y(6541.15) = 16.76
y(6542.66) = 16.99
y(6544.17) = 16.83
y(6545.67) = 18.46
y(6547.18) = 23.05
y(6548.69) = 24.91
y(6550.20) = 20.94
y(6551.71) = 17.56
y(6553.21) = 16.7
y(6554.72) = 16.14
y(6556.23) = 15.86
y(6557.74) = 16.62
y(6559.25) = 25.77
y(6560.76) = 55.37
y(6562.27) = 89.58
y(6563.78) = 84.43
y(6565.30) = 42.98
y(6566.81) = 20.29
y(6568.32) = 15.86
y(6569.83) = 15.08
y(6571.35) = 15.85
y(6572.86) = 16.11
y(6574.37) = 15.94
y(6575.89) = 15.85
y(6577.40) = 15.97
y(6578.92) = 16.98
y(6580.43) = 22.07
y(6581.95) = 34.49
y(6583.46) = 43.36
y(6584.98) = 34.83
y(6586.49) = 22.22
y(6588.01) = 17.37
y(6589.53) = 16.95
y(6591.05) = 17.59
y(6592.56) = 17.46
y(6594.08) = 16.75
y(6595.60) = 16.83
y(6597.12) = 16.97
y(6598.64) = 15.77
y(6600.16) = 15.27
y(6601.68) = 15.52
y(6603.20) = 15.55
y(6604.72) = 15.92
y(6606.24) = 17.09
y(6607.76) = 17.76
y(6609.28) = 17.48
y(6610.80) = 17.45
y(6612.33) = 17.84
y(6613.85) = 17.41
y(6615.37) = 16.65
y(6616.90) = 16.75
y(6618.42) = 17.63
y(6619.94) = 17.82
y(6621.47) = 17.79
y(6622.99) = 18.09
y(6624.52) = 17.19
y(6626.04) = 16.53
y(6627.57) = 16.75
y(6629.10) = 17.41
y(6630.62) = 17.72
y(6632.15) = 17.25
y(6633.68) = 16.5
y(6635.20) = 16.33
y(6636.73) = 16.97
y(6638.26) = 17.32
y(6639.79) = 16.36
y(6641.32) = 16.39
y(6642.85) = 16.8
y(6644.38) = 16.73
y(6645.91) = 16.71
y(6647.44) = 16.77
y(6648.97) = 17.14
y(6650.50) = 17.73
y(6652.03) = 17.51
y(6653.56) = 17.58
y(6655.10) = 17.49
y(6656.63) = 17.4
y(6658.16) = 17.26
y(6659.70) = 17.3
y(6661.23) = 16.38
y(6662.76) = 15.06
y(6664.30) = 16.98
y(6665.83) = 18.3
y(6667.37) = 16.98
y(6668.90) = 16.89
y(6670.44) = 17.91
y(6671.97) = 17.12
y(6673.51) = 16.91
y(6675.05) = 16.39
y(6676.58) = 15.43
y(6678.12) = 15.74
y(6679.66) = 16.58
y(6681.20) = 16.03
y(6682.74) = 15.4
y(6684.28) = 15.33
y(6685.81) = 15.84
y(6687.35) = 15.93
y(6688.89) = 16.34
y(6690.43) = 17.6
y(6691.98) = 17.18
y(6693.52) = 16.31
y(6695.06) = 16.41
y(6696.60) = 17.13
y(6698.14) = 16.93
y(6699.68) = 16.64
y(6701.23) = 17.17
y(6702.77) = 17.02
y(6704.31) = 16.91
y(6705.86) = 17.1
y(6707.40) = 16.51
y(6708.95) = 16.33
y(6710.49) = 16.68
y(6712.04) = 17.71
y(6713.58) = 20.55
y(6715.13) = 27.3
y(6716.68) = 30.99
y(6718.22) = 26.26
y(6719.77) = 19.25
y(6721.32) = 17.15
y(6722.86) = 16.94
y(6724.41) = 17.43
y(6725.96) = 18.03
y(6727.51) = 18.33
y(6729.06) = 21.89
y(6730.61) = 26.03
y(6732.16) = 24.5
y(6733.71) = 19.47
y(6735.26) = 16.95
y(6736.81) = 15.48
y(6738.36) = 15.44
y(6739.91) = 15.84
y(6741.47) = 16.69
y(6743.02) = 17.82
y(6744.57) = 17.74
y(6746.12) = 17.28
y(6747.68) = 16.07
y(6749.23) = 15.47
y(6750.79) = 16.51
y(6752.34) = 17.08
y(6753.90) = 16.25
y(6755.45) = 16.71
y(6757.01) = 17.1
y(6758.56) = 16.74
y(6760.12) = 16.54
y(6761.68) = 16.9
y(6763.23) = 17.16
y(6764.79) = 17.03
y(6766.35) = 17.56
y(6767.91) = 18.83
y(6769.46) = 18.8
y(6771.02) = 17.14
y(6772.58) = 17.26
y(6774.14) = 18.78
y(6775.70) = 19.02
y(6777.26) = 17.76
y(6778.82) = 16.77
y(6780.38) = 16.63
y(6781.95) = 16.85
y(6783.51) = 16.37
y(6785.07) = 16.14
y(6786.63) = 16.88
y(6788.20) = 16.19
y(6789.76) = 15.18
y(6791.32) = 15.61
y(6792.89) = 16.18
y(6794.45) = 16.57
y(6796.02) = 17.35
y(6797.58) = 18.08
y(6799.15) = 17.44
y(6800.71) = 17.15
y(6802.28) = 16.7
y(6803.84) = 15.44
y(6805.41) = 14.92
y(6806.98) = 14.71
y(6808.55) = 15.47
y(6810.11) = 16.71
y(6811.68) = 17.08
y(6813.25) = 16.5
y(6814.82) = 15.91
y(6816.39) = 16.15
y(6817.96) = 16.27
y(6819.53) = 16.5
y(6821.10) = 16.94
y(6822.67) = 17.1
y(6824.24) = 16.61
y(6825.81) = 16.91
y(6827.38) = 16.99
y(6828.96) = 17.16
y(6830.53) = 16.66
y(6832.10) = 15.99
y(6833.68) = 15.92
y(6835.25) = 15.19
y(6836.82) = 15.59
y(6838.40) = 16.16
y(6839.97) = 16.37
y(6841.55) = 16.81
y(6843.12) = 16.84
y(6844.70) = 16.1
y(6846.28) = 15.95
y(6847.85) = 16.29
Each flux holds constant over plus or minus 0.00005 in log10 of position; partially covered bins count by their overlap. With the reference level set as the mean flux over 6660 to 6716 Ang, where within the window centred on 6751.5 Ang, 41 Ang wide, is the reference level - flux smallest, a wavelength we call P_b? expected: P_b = 6732.16 Ang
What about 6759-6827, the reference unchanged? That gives 6775.70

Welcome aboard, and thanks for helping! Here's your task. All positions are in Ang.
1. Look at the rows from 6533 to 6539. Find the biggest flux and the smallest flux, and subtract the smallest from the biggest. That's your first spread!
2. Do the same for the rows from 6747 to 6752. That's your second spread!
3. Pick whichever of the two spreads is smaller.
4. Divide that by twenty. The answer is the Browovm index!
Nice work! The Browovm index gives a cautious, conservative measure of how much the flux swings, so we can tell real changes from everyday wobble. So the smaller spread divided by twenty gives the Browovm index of 0.05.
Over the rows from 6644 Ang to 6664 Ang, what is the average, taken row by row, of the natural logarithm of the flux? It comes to 2.83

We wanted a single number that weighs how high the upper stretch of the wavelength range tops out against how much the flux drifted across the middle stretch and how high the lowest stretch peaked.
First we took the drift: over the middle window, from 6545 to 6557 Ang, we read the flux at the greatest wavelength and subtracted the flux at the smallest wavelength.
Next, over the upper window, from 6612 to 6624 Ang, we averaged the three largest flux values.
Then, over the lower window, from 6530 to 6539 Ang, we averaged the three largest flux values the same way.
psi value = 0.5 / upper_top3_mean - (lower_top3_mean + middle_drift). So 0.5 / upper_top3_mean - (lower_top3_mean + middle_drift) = -15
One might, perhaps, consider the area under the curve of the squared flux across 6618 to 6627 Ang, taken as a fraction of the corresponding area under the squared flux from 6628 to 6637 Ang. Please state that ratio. 1.06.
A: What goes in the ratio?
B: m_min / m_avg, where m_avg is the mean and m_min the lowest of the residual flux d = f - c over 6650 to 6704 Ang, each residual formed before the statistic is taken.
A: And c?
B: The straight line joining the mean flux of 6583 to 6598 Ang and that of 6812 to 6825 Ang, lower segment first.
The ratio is 2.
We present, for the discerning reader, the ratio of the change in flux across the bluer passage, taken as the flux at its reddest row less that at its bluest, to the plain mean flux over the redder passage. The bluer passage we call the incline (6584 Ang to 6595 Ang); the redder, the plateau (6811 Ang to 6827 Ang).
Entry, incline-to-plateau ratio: -1.1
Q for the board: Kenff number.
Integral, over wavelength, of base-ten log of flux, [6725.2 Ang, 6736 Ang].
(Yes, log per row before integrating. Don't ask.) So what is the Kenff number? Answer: 14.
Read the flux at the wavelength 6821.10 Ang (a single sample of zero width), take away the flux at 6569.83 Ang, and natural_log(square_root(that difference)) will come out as 0.31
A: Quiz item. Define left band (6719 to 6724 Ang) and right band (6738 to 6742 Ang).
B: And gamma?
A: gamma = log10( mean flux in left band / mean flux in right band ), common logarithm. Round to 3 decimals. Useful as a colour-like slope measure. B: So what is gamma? 0.046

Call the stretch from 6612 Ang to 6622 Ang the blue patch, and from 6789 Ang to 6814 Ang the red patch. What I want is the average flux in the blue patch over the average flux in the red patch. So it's 1.07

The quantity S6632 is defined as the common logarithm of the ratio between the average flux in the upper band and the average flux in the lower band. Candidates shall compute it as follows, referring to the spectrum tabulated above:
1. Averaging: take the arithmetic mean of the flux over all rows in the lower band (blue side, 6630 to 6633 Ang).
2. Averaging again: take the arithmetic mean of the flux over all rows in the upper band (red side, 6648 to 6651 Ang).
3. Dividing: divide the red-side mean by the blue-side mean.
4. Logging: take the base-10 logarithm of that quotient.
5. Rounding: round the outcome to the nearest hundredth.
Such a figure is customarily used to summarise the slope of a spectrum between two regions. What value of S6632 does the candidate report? 0.00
